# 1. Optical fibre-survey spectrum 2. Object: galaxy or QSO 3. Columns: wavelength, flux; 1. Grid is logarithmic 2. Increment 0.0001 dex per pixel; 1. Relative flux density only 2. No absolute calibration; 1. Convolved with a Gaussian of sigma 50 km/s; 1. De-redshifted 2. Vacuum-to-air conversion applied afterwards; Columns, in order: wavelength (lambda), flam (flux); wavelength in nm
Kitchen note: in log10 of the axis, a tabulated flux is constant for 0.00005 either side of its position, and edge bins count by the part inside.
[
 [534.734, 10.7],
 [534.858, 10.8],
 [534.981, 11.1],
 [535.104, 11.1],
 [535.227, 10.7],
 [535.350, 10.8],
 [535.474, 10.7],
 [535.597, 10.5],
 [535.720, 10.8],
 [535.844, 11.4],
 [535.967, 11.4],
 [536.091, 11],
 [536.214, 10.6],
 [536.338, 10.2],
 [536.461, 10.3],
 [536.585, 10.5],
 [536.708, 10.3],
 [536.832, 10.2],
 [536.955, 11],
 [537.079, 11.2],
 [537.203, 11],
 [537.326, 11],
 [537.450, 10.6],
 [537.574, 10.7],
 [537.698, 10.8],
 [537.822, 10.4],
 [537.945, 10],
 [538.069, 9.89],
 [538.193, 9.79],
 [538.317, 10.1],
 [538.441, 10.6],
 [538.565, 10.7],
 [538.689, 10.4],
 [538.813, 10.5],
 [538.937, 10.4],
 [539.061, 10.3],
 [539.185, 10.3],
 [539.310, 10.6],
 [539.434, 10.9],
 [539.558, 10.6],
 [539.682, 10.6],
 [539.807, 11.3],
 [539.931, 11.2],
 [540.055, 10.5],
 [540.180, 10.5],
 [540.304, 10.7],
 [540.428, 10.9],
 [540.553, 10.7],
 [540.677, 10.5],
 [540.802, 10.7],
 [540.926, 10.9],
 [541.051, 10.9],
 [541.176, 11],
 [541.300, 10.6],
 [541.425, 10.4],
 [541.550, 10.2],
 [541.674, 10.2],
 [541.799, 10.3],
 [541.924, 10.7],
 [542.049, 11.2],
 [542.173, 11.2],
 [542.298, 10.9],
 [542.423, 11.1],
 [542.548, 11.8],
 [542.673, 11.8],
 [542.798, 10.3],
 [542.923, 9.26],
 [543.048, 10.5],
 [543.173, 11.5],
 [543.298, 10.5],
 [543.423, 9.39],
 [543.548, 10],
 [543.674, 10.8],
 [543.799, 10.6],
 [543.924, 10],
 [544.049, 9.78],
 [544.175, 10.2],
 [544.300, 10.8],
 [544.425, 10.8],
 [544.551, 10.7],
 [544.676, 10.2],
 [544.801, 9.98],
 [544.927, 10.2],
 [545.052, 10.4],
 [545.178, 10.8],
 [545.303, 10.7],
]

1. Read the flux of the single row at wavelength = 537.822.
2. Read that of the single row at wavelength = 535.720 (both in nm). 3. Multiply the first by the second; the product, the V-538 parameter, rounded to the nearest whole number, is 112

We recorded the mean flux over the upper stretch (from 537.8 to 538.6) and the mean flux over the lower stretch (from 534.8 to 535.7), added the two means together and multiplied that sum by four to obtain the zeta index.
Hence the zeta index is 84.1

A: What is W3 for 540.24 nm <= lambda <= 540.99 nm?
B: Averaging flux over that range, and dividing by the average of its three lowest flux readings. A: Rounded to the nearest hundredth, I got 1.01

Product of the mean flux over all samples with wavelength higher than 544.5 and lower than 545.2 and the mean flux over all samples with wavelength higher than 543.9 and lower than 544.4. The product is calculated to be 106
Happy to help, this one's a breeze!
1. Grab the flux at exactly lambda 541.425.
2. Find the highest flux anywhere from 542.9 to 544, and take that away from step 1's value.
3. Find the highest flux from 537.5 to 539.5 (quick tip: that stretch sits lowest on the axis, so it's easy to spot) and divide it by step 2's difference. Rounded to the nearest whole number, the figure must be -10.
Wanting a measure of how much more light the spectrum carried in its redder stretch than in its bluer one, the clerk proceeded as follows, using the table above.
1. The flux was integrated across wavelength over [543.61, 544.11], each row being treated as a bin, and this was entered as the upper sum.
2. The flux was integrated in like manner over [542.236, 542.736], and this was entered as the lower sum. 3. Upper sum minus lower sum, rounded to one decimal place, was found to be -0.5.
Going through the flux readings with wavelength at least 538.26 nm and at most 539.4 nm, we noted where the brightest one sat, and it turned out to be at 538.565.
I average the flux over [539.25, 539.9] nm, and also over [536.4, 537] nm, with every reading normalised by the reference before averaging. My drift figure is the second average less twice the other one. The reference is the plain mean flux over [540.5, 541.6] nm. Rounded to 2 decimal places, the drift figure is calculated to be -1.05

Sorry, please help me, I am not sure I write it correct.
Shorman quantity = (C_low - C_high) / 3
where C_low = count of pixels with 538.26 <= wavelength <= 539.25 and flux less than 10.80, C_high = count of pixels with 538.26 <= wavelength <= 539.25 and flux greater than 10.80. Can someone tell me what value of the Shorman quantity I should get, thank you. 2.7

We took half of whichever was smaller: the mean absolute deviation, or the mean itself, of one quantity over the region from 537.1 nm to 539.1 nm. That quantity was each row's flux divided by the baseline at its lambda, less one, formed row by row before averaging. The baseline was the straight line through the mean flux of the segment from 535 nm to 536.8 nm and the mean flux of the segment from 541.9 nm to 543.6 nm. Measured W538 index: -0.013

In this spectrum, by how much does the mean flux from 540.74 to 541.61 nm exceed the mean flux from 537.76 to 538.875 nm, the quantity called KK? 0.4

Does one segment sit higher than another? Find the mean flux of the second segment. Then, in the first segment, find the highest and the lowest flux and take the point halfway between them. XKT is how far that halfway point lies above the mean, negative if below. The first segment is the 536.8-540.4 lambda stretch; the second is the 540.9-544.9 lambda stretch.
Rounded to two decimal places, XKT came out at -0.03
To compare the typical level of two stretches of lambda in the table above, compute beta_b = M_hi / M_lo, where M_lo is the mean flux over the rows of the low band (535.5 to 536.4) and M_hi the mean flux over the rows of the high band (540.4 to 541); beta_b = 0.99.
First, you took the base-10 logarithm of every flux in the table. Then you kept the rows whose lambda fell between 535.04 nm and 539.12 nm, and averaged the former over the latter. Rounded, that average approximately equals 1.025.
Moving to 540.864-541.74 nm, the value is 1.025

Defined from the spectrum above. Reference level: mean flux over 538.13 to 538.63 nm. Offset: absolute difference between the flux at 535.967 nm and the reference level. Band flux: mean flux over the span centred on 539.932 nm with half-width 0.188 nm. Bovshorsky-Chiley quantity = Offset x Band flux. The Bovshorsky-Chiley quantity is 12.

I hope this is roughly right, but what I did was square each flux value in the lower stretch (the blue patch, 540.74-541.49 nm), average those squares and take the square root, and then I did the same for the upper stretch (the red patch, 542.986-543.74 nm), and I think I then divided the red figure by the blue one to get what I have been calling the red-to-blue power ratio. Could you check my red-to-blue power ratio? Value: 0.97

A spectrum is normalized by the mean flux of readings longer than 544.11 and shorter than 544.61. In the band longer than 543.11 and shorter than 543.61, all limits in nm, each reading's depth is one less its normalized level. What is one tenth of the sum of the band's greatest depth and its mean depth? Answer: 0.014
